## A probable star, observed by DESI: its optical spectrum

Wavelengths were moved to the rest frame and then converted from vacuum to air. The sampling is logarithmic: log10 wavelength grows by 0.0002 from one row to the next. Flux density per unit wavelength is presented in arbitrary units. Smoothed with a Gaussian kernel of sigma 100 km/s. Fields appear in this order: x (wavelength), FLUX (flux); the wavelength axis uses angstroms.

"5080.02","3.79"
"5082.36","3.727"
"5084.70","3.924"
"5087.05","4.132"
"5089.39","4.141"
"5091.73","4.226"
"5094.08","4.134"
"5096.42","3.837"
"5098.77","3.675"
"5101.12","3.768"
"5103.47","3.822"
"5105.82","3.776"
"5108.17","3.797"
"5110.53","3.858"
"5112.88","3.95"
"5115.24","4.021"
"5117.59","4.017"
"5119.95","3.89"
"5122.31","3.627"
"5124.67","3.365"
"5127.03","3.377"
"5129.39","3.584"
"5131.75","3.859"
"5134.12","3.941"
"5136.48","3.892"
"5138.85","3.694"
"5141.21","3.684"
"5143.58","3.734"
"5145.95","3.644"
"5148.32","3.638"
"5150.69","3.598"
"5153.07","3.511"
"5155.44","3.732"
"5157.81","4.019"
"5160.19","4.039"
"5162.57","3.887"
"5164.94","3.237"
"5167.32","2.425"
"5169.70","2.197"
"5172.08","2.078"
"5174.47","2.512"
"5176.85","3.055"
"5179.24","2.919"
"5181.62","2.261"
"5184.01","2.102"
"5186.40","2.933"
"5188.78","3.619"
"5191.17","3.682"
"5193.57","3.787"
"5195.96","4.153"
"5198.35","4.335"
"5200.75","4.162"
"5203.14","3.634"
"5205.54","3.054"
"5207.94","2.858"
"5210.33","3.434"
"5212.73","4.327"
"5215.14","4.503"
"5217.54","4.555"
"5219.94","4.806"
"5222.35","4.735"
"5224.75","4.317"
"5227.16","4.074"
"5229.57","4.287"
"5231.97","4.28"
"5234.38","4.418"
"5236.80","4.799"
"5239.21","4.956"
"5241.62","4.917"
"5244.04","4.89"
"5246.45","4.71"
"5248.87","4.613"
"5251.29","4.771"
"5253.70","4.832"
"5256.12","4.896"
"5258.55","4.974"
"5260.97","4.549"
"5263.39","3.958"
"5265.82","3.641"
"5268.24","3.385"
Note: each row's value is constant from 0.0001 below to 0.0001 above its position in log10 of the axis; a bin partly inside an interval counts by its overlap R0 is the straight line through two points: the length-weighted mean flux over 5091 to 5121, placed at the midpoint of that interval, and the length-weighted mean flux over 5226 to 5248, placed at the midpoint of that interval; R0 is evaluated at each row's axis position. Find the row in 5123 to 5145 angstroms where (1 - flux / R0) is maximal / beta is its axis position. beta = 5124.67 angstroms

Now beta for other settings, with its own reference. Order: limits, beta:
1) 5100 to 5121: 5105.82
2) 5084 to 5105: 5098.77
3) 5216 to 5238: 5227.16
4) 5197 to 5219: 5207.94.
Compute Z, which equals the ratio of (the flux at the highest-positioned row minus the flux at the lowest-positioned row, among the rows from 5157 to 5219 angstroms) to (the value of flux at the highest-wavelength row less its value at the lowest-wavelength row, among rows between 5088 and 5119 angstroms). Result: -4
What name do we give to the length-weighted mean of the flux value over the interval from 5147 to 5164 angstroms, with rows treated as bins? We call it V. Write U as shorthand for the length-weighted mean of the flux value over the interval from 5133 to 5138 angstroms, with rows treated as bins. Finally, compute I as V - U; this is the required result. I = -0.14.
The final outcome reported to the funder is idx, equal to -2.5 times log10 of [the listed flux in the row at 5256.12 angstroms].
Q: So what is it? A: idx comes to -1.72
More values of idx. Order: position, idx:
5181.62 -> -0.89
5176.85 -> -1.21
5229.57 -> -1.58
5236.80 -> -1.70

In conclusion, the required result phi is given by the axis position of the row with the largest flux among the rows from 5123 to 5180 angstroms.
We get 5160.19 angstroms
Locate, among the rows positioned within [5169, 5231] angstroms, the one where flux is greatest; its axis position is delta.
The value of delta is 5219.94 angstroms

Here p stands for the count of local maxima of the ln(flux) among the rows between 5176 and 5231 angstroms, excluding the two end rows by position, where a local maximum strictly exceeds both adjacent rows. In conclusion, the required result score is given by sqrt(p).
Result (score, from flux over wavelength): 1.4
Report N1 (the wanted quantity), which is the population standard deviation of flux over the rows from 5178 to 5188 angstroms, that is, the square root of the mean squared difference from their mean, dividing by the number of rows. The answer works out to 0.4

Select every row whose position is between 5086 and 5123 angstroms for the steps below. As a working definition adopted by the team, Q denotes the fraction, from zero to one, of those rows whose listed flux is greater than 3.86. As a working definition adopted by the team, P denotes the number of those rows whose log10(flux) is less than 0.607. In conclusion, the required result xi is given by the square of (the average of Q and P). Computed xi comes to 39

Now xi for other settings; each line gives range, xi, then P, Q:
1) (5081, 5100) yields 5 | 4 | 0.6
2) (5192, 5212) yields 7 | 5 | 0.4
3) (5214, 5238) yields 0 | 0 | 1.0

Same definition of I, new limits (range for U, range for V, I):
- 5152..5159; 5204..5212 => -0.55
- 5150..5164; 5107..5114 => 0.07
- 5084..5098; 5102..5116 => -0.20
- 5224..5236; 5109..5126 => -0.48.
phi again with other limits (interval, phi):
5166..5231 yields 5219.94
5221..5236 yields 5222.35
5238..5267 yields 5258.55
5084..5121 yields 5091.73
